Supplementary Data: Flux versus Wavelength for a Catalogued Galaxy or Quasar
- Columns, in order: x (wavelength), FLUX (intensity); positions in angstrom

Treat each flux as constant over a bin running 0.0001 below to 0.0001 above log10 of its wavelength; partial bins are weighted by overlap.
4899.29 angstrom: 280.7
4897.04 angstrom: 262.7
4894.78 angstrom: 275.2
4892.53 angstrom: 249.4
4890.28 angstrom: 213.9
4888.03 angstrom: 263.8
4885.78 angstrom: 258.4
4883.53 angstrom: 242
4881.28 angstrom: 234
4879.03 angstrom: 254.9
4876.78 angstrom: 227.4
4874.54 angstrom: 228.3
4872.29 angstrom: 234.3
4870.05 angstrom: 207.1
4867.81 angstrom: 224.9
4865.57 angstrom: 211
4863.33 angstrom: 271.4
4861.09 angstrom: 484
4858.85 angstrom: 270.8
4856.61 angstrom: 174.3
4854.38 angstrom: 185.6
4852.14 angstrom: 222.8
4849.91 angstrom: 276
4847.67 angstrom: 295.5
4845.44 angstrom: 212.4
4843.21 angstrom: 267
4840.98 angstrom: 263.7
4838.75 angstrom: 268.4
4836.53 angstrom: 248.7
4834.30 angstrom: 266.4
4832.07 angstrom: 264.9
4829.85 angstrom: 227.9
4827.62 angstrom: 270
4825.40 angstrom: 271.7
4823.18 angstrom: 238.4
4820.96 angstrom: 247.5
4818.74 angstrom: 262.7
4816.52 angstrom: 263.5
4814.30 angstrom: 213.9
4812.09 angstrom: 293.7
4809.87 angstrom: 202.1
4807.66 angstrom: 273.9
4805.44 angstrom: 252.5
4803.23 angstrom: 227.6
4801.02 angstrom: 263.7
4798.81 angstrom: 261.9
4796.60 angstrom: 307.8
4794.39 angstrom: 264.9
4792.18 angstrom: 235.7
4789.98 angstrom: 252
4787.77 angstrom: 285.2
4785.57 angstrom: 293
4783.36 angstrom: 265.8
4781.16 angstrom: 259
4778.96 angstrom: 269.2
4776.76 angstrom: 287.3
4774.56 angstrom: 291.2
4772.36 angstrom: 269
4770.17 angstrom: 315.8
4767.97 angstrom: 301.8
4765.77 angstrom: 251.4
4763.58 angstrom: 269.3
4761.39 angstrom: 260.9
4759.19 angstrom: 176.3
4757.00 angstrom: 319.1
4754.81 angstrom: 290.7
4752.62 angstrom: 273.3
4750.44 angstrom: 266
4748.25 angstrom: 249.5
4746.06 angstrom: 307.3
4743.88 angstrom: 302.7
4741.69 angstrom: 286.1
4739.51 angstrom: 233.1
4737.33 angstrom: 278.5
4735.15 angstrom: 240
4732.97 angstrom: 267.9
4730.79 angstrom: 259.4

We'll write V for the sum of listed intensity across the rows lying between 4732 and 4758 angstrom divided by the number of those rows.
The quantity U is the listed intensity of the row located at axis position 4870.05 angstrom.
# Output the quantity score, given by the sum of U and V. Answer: 483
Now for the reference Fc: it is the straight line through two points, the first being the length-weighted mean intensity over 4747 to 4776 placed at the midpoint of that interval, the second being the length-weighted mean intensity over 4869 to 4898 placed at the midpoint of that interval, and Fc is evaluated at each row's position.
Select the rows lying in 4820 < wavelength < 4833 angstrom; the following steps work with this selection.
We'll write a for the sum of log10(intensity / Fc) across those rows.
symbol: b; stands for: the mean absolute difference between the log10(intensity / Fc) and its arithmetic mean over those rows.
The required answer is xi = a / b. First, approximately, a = -0.04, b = 0.027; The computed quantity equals -1.3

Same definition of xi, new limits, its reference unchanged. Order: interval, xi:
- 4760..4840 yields -0.1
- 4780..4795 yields -0.7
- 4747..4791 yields 0.1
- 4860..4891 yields 1.6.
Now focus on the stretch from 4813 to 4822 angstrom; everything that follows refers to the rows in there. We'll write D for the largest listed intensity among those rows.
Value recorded 263.5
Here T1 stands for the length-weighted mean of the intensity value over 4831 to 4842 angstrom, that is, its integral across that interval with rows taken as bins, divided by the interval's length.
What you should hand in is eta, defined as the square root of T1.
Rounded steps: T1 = 262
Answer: 16.2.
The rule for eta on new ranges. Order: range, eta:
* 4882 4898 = 15.9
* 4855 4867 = 16.6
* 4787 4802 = 16.3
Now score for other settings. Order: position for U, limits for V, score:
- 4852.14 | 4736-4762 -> 493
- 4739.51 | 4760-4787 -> 511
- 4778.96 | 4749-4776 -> 543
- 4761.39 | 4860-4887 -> 517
